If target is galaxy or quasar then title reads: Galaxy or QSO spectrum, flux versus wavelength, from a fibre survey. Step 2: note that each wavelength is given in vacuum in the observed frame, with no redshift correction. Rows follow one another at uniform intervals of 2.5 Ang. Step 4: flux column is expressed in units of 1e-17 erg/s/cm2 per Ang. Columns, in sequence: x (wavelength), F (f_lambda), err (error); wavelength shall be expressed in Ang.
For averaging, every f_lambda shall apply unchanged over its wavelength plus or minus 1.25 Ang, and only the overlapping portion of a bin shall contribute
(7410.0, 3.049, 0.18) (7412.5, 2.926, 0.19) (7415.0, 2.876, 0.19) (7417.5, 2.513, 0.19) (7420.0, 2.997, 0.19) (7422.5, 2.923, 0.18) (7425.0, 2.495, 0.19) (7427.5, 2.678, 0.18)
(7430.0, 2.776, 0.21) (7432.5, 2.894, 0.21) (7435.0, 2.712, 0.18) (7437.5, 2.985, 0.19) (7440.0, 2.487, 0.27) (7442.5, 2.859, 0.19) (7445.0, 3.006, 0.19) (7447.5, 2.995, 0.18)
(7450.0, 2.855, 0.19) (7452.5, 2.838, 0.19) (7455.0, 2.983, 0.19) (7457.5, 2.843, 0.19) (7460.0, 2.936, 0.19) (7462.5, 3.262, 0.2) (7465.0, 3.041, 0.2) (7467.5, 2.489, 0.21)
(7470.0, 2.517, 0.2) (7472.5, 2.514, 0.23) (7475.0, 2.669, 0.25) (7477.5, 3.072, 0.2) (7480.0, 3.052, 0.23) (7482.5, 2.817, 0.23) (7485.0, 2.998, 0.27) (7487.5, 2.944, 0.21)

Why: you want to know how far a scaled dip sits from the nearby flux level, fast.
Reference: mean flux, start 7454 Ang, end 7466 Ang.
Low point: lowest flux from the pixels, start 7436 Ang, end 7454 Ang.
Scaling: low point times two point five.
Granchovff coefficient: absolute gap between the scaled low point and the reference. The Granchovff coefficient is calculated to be 3.20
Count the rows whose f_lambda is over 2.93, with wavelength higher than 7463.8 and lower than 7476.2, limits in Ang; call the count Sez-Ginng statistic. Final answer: 1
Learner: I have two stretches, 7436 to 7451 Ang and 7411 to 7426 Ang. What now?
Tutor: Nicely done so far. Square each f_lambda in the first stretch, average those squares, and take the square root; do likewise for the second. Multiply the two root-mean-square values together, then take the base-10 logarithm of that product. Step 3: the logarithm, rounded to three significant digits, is 0.904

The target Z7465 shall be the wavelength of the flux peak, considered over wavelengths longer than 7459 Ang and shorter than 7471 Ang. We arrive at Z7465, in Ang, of 7462.5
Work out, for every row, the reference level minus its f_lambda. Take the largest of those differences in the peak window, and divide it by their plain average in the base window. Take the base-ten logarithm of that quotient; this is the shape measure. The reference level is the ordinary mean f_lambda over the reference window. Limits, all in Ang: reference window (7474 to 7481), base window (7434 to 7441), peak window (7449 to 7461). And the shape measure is -0.3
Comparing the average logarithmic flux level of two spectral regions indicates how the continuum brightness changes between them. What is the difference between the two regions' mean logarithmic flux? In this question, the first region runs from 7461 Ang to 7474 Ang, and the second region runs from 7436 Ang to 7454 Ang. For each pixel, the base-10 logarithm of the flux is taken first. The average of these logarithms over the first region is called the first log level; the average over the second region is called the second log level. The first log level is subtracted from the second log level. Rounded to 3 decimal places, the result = 0.017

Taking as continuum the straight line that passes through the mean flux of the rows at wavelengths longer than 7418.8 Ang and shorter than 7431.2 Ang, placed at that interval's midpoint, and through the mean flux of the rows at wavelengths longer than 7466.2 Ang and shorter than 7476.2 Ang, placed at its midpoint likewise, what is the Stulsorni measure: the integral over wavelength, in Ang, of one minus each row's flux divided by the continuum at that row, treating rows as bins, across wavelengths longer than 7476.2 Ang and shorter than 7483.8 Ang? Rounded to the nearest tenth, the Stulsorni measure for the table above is -1.4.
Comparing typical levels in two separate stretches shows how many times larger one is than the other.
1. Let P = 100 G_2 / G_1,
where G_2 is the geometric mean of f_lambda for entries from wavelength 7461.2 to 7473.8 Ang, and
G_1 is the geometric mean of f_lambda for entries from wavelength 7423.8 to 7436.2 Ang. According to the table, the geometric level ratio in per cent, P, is 101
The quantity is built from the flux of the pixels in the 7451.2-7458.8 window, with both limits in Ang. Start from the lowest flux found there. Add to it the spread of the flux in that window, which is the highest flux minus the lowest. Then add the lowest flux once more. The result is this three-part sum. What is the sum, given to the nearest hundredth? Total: 5.82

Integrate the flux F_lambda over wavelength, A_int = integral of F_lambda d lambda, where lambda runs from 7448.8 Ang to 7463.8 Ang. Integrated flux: 44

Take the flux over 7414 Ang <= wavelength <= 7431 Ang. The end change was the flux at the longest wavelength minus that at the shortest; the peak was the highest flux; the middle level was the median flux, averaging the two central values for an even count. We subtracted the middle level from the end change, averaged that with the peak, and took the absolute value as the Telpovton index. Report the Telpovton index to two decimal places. 0.06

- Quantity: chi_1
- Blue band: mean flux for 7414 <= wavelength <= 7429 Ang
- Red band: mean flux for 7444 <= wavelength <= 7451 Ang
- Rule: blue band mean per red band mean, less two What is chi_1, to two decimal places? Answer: -1.07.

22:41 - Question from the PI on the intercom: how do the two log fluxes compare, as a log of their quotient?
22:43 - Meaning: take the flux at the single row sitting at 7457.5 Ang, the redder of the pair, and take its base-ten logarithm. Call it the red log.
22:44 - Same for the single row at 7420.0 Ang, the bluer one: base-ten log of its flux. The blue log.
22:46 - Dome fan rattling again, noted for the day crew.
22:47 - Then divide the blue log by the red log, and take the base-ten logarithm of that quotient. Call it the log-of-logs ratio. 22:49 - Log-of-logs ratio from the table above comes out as 0.021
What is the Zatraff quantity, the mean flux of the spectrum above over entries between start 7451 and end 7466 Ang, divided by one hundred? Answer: 0.0298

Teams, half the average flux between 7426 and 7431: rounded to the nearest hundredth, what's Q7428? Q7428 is 1.36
